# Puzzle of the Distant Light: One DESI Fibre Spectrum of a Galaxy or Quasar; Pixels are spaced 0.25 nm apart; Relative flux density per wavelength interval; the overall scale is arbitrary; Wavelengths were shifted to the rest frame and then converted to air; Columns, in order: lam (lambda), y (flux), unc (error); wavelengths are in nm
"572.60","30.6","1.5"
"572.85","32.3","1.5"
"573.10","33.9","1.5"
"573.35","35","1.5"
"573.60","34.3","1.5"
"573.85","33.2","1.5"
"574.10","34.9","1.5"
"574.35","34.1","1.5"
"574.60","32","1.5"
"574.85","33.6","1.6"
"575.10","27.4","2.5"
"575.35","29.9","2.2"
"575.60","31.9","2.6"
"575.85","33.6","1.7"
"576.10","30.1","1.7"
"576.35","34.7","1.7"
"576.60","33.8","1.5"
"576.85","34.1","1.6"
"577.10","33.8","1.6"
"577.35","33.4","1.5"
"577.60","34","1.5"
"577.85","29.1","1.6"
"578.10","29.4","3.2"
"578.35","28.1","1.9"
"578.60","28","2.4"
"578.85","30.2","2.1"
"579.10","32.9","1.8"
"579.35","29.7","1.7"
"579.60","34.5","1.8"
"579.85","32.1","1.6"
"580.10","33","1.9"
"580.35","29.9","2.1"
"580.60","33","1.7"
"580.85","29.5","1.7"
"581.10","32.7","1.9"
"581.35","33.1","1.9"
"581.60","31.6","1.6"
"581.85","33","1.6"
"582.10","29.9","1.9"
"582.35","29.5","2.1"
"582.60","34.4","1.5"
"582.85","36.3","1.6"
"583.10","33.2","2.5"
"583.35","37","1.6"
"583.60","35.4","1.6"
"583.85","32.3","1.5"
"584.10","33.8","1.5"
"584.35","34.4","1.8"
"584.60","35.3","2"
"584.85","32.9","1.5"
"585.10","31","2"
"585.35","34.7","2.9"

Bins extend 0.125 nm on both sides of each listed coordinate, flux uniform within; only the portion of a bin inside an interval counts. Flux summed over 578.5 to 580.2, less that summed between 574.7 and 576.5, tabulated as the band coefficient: -1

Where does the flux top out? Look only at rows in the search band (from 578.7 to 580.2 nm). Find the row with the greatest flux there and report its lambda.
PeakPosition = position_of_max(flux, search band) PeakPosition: 579.60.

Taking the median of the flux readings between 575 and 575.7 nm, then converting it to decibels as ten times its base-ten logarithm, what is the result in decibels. 14.76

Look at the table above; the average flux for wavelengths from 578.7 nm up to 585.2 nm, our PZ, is 32.7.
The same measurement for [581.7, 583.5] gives 33.3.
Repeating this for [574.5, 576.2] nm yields 31.2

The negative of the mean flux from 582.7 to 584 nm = -34.8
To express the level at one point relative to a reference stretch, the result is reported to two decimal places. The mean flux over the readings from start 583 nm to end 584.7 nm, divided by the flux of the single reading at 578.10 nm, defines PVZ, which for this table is 1.17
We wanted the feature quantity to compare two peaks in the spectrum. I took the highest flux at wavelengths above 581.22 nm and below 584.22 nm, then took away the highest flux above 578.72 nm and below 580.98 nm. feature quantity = 2.50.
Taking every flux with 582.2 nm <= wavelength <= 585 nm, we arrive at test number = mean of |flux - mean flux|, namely 1.6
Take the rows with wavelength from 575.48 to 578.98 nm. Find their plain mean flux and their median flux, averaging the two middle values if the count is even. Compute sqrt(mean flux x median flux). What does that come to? 32.2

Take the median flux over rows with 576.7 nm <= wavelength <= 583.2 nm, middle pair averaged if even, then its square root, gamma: 5.73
